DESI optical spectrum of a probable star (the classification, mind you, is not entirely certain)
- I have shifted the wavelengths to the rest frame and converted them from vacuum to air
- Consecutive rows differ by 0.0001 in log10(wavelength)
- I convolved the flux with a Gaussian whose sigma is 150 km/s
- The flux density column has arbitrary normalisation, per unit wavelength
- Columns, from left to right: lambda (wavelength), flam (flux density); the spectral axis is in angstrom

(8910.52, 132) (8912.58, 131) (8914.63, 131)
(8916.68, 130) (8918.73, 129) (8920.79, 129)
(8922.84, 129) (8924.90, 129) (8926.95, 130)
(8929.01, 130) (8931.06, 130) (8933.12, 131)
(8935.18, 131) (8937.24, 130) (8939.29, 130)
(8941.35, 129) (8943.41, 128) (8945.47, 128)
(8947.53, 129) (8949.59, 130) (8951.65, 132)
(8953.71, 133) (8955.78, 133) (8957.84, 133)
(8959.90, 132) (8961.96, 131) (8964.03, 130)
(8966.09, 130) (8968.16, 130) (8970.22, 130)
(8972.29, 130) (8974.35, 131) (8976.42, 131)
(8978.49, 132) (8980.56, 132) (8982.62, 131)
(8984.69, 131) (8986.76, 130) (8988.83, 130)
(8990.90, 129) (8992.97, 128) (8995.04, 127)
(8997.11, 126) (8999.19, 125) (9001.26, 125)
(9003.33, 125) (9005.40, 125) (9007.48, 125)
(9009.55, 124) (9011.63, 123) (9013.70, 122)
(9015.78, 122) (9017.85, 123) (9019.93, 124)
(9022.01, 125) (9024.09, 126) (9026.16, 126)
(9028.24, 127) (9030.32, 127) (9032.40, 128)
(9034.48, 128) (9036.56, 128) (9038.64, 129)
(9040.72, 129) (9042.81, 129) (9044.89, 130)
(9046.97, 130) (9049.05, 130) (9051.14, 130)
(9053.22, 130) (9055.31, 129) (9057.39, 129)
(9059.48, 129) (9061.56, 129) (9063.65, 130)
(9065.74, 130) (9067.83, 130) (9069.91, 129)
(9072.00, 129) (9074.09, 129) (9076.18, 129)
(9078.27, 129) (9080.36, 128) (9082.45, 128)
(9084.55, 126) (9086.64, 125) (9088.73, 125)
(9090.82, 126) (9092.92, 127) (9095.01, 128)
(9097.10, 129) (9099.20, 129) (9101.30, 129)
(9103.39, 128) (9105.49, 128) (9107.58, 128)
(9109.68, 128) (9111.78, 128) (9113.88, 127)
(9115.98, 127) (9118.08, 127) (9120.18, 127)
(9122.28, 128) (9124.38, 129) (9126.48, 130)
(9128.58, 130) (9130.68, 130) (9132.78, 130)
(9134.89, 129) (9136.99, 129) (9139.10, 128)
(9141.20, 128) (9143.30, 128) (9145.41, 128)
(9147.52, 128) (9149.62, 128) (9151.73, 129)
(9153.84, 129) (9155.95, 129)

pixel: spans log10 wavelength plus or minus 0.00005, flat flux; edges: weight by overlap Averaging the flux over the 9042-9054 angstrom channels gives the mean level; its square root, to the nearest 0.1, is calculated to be 11.4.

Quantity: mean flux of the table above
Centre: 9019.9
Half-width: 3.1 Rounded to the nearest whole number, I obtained 124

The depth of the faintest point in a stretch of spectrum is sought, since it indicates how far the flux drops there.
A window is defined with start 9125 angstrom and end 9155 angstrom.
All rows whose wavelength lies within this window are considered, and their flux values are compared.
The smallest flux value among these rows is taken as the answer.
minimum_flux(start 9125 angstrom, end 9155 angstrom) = 128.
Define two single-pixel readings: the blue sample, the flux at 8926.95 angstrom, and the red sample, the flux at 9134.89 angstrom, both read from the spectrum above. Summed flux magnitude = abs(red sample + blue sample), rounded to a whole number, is 259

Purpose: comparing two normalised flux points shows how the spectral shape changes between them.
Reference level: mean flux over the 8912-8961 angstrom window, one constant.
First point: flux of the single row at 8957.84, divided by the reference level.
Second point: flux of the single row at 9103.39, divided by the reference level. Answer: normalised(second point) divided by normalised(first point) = 0.96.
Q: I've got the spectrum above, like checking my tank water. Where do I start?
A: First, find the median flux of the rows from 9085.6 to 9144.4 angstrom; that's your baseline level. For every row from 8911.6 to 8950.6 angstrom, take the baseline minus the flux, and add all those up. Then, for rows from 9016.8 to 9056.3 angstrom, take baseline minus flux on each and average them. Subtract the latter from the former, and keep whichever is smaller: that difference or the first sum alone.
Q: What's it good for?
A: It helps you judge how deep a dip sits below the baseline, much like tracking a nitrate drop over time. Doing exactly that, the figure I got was -32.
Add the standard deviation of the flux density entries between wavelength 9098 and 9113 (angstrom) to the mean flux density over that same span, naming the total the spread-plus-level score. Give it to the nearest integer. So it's 129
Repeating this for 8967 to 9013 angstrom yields 131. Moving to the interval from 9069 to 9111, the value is 129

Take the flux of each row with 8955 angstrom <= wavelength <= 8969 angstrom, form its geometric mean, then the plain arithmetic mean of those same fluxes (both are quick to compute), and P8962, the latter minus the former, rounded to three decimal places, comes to 0.006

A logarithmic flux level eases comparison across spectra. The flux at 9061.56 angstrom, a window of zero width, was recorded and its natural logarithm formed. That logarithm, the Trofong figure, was 4.86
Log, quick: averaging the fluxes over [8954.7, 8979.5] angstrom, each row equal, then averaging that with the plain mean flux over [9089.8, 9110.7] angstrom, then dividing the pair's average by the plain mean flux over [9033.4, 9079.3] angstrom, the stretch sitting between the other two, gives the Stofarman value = 1.00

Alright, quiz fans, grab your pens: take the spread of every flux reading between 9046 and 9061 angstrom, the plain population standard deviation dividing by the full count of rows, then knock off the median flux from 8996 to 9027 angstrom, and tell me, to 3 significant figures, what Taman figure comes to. -125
